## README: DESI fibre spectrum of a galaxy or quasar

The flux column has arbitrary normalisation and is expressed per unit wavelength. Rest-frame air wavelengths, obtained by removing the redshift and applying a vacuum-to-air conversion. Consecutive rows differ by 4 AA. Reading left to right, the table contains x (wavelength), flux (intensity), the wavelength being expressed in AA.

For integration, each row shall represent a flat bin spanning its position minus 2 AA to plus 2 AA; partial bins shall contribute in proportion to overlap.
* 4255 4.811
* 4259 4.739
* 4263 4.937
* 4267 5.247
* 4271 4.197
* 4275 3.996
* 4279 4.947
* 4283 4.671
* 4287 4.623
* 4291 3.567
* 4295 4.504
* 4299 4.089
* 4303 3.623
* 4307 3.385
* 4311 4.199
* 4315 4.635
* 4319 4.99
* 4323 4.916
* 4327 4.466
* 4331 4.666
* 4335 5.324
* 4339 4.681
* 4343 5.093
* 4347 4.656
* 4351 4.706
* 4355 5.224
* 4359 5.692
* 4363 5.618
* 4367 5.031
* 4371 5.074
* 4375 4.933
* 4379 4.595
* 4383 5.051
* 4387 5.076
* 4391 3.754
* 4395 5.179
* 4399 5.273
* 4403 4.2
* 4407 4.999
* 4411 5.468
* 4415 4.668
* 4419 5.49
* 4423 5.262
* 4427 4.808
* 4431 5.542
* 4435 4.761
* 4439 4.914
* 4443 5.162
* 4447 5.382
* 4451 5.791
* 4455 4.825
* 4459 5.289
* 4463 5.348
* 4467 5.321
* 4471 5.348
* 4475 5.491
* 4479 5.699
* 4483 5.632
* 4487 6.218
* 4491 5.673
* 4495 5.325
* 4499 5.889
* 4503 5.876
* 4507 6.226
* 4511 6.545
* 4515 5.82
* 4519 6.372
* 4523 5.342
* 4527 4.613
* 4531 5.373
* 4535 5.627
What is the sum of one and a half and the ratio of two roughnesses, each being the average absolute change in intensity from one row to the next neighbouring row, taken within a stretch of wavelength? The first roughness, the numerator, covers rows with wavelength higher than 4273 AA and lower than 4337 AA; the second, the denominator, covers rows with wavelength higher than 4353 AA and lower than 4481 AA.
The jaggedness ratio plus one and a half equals 2.58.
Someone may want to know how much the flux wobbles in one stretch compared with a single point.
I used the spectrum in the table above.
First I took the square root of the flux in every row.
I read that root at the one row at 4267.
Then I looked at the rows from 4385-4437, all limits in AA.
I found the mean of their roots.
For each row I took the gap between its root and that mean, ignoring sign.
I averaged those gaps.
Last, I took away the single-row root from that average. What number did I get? -2.20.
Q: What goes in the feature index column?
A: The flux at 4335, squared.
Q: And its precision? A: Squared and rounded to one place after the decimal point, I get 28.3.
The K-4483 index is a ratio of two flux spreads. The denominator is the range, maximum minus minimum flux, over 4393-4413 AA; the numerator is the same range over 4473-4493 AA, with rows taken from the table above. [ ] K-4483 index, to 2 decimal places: 0.57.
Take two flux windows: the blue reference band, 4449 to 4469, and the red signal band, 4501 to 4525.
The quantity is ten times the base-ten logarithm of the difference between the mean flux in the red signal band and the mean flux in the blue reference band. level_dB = -1.5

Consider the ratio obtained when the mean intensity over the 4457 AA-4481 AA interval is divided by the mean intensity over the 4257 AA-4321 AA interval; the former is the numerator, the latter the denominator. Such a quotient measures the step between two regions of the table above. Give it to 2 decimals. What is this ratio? 1.23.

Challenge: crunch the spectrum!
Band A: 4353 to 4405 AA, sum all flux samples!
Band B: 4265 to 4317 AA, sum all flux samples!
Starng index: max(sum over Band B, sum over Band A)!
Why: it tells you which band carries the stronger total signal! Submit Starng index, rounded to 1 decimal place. 64.7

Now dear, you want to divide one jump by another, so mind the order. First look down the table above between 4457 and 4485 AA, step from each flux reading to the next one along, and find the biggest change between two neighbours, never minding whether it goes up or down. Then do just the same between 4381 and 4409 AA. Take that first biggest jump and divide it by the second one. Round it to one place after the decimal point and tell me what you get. 0.1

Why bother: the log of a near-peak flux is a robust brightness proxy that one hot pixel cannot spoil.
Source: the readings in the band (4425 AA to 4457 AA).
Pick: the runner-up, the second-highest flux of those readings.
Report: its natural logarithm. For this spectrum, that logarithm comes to 1.71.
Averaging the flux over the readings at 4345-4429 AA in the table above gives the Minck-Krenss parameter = 5.0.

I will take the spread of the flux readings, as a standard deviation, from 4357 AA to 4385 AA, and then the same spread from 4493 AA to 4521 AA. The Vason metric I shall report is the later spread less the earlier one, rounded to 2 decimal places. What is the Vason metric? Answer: 0.02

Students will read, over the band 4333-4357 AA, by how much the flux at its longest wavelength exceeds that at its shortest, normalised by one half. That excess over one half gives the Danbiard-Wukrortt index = -0.2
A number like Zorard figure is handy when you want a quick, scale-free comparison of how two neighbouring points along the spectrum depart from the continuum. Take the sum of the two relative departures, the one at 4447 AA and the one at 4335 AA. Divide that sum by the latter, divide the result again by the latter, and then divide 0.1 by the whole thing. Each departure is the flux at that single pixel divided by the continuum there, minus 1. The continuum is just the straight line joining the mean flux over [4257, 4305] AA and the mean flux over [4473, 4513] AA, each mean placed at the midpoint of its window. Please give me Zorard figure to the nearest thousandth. 0.015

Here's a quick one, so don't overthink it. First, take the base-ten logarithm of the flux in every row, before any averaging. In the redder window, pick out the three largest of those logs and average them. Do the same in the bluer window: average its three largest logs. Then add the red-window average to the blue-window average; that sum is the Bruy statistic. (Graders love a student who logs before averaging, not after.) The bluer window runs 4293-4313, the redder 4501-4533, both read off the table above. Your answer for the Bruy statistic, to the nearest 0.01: 1.43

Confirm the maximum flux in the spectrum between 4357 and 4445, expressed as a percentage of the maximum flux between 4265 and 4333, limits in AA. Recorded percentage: 108.5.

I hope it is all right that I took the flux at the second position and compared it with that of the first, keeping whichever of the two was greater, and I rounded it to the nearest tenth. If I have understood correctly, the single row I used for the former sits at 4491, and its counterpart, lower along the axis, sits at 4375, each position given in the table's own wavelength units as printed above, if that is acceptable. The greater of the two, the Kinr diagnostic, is 5.7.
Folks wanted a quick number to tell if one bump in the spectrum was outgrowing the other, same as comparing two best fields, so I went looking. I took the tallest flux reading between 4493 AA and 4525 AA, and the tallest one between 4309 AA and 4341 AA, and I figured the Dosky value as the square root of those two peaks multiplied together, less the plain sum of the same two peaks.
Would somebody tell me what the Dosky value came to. -6.0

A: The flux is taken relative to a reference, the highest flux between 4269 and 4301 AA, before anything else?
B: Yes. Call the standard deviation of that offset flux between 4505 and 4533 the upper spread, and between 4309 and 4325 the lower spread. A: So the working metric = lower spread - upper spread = -0.33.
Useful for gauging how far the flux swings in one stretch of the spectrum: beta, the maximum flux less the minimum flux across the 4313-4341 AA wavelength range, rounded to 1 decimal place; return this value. 0.9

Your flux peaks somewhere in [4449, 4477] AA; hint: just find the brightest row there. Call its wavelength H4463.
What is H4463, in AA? 4451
